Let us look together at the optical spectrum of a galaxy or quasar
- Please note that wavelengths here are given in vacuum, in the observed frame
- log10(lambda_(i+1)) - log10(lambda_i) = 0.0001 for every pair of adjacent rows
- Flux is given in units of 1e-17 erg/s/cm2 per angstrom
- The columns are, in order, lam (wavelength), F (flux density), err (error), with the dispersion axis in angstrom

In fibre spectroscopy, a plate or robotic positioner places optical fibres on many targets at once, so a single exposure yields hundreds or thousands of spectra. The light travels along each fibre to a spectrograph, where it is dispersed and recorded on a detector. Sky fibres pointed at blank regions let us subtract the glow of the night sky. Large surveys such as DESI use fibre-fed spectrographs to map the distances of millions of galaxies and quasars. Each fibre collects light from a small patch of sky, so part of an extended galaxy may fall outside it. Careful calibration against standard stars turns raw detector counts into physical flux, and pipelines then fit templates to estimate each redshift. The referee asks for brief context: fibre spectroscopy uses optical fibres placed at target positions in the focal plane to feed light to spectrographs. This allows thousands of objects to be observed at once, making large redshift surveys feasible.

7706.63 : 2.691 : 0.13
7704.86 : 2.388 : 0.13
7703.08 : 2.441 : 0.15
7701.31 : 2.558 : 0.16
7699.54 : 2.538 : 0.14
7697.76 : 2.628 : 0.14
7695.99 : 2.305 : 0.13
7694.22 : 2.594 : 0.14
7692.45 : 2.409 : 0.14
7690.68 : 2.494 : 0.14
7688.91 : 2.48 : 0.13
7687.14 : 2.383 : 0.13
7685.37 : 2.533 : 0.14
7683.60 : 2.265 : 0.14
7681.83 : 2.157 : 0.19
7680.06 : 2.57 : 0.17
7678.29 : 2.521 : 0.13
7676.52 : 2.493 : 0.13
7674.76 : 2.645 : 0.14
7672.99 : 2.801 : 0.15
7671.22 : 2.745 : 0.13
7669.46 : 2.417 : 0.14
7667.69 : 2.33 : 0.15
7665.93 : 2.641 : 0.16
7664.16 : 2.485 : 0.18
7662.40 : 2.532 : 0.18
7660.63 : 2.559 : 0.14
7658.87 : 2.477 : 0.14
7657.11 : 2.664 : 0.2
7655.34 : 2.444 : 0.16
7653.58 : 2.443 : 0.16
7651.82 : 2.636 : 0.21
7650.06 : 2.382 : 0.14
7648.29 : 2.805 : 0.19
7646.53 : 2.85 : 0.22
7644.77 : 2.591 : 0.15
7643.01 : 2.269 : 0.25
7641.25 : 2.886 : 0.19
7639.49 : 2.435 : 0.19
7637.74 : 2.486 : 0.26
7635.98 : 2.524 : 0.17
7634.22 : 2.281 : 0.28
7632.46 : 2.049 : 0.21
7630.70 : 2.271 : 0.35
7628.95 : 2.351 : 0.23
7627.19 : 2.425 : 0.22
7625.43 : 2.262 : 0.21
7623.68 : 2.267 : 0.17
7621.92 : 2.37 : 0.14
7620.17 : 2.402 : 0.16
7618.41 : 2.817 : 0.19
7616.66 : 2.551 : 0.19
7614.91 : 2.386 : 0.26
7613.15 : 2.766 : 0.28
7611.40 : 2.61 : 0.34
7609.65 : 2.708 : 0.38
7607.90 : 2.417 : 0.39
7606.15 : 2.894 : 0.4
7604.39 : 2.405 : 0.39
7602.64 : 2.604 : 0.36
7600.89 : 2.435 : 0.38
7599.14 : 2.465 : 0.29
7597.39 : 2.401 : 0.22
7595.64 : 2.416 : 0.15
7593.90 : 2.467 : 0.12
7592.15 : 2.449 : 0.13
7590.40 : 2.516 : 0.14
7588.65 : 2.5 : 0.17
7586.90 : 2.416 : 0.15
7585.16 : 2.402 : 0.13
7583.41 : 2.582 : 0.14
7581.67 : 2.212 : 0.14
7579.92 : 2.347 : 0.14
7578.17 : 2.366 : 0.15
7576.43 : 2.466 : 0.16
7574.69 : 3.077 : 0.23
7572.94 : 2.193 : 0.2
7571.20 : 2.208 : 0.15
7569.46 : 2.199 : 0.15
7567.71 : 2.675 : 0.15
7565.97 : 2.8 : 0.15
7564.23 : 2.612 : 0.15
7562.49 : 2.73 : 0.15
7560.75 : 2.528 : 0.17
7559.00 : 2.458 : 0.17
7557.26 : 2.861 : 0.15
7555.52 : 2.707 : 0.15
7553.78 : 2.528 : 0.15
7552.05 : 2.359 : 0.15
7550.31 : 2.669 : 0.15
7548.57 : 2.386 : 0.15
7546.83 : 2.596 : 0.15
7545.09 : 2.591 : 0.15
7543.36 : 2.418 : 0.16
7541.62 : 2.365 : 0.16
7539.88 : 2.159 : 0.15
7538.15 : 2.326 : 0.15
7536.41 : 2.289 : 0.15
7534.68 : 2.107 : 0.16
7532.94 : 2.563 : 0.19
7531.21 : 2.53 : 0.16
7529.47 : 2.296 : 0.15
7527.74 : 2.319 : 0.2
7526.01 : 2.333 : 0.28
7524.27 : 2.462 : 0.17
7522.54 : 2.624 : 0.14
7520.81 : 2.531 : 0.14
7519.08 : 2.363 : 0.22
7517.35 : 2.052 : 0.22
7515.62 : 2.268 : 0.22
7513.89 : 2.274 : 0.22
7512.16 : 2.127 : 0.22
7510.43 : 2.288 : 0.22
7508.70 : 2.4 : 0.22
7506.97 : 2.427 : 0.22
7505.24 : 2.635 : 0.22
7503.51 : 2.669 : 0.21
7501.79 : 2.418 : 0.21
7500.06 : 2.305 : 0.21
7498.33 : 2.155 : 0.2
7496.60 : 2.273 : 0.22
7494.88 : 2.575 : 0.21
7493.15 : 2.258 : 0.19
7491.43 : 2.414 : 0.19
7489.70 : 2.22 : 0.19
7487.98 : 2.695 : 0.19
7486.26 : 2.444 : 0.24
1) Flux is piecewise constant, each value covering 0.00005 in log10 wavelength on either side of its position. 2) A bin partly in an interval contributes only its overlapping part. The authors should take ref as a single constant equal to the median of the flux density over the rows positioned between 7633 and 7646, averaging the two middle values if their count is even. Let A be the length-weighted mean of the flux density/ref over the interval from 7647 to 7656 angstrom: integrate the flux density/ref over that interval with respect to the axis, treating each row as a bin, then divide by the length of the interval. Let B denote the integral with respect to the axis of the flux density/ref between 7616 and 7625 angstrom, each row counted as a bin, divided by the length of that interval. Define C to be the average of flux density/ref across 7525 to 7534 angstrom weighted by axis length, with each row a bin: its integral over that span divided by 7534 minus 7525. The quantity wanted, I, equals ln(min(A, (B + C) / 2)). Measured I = -0.02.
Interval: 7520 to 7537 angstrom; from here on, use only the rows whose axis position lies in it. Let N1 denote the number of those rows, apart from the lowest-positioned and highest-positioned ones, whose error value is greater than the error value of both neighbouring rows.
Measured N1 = 2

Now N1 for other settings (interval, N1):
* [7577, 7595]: 1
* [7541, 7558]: 0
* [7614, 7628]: 0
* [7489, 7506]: 1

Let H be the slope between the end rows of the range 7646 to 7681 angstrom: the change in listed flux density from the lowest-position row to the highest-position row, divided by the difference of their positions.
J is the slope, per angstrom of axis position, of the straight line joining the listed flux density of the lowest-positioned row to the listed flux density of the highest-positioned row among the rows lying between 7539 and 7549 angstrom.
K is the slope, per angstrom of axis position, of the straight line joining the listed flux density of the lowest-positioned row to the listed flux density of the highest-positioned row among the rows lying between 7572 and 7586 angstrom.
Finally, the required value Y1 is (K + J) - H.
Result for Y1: 0.052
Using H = -0.008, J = 0.026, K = 0.017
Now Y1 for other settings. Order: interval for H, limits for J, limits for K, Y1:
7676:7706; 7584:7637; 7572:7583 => 0.008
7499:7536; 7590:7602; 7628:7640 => 0.006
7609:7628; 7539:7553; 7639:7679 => 0.035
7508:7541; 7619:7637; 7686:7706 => 0.016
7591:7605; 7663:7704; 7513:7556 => 0.013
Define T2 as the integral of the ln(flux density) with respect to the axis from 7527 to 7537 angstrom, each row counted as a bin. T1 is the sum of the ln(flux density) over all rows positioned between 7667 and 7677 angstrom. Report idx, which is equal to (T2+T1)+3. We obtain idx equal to 17.2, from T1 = 5.65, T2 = 8.5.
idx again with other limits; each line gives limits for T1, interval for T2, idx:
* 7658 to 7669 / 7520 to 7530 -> 17.4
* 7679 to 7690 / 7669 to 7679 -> 17.8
